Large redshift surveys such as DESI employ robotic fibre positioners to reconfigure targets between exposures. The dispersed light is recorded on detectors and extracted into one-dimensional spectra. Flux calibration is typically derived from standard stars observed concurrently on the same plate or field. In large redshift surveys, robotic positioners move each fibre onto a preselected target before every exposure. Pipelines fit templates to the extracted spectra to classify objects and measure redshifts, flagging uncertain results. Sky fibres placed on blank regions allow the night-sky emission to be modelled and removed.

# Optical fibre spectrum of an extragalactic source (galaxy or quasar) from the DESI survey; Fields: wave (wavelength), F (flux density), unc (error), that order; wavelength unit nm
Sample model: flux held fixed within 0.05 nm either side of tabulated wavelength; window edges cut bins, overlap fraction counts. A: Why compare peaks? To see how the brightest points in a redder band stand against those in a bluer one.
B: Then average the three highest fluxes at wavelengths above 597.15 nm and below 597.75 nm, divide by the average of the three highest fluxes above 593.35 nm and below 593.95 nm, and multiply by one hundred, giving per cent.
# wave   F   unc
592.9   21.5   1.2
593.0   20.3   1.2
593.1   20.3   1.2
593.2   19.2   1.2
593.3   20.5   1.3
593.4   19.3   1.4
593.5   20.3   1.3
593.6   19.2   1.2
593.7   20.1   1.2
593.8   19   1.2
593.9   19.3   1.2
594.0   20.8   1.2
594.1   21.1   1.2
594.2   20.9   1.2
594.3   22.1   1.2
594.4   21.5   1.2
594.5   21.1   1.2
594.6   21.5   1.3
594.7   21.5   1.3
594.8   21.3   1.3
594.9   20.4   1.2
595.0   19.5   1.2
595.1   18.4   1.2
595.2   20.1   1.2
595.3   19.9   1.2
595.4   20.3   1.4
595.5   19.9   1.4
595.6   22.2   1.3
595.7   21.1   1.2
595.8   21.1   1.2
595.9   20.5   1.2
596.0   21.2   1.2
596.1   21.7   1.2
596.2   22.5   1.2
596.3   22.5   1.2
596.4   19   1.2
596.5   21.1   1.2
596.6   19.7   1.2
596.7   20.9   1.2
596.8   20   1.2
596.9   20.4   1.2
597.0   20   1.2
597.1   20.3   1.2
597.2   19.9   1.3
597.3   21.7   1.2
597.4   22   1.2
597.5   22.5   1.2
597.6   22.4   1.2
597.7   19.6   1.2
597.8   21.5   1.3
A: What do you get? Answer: 112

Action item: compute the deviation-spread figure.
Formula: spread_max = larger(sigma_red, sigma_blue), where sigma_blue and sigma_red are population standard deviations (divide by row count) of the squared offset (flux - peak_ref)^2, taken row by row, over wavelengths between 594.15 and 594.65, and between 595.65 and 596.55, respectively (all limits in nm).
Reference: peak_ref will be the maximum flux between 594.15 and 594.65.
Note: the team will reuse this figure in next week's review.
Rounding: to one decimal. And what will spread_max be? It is 2.8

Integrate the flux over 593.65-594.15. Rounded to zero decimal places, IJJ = 10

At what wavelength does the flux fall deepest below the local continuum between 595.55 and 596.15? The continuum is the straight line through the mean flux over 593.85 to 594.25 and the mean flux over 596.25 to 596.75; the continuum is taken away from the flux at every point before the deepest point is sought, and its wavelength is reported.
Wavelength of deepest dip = 595.9 nm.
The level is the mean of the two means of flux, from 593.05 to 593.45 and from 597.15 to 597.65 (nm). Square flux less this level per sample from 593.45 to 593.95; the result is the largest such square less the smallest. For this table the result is 2.9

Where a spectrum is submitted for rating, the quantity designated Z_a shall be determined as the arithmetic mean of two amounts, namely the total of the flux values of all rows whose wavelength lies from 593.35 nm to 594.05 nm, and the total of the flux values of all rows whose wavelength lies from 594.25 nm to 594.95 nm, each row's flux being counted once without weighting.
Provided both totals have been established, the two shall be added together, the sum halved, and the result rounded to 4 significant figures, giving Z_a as 143.7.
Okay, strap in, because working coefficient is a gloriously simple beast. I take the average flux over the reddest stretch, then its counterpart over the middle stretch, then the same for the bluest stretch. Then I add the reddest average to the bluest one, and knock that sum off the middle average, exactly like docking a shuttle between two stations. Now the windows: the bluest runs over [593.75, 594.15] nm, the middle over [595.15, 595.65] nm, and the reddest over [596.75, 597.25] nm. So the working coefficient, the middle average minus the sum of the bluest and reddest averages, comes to -19.7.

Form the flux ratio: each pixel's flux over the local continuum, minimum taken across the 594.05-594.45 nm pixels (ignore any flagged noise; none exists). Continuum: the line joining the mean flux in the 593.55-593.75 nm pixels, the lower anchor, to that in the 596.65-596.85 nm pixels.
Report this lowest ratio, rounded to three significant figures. 1.06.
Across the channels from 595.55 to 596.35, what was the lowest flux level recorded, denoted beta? 20.5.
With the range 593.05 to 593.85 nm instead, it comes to 19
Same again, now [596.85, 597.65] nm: 19.9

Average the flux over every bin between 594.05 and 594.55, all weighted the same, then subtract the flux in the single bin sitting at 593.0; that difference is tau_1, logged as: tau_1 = 1.0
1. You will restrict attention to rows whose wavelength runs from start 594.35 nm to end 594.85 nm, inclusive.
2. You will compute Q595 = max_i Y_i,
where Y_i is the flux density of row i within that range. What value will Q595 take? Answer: 21.5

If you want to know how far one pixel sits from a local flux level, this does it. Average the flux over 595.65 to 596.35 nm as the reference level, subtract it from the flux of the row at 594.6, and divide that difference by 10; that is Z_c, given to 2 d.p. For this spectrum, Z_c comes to 0.00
